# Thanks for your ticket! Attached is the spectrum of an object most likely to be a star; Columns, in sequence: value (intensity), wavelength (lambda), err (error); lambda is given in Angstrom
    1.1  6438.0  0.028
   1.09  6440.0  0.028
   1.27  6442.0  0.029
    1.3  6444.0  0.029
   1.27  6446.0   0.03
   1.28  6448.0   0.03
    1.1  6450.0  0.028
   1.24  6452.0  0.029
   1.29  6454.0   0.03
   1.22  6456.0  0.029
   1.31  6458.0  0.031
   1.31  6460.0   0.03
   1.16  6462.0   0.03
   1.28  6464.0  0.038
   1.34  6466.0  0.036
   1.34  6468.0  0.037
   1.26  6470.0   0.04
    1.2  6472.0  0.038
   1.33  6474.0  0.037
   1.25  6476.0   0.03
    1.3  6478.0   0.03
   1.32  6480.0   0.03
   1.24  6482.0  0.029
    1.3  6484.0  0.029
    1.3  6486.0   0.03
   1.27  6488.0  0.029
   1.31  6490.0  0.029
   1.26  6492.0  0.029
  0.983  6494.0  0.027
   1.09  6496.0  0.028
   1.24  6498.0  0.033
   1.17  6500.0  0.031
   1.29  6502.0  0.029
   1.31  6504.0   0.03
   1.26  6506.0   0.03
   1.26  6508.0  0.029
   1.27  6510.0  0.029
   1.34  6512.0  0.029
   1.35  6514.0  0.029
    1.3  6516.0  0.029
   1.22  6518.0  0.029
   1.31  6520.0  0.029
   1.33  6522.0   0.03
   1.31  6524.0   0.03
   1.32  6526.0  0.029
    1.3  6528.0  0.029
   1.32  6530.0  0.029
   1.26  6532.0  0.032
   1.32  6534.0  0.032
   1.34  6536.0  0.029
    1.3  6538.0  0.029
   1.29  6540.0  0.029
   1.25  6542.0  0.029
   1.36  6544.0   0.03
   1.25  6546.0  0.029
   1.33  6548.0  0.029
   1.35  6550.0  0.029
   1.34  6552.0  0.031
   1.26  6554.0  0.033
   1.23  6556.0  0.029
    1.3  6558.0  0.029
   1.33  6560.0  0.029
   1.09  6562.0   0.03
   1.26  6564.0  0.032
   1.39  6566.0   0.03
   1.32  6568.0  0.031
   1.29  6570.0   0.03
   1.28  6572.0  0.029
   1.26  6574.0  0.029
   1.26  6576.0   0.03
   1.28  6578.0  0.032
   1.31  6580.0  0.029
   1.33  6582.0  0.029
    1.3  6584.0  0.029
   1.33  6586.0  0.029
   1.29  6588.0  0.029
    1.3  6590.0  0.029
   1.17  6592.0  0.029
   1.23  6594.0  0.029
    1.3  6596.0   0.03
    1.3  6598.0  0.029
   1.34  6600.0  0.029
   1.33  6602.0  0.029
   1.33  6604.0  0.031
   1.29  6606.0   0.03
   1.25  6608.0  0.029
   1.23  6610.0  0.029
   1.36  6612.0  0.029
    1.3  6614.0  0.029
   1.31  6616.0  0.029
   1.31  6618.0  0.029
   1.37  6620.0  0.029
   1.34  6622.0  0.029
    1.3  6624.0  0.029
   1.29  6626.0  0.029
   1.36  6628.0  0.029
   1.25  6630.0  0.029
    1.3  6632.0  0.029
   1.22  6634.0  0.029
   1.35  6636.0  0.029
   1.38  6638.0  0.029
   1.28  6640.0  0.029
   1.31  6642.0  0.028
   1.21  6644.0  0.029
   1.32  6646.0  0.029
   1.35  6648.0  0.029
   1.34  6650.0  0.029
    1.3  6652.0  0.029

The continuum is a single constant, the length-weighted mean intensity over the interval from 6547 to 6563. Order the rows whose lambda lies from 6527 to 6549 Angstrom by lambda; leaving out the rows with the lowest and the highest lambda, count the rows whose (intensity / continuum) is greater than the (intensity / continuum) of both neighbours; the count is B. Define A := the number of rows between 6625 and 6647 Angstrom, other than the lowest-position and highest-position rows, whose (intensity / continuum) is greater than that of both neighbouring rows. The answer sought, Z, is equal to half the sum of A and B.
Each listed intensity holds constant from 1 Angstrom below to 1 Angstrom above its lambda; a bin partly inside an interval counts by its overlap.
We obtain 3.5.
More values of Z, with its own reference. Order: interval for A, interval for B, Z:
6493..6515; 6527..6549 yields 2.5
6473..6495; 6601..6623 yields 2.0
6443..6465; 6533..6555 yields 2.5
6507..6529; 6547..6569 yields 3.0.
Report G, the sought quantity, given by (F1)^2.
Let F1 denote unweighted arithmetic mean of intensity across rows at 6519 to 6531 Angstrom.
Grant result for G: 1.73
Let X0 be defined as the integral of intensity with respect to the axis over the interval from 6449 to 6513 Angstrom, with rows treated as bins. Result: 80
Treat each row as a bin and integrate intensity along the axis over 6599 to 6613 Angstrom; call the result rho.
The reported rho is 18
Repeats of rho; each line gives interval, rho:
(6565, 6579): 18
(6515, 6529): 18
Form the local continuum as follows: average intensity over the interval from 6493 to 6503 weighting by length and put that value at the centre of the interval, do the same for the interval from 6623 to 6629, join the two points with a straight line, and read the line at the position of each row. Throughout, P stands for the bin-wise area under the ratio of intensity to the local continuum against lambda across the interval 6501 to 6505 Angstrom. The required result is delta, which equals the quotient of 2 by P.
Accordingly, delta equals 0.447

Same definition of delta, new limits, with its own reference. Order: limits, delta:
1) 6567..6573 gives 0.320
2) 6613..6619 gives 0.333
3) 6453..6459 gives 0.288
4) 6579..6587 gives 0.240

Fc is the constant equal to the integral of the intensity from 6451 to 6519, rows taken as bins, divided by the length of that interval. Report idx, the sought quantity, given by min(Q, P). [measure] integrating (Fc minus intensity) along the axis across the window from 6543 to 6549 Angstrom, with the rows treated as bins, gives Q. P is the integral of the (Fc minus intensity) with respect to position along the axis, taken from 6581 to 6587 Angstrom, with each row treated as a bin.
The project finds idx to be -0.35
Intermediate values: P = -0.35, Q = -0.31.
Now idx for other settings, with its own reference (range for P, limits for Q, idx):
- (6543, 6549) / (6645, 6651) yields -0.45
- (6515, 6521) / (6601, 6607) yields -0.33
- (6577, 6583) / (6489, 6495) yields -0.27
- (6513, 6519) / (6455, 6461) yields -0.17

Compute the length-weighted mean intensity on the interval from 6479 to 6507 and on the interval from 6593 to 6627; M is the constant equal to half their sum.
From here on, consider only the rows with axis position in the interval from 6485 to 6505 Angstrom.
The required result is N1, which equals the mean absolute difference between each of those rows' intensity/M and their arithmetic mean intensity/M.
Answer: 0.067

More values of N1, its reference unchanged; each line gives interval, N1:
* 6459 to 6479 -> 0.037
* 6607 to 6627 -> 0.025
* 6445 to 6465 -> 0.042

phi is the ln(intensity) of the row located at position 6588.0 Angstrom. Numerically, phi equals 0.25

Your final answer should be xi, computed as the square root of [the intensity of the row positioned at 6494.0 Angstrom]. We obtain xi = 0.99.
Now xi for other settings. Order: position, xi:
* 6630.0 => 1.12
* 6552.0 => 1.16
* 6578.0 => 1.13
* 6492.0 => 1.12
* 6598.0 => 1.14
